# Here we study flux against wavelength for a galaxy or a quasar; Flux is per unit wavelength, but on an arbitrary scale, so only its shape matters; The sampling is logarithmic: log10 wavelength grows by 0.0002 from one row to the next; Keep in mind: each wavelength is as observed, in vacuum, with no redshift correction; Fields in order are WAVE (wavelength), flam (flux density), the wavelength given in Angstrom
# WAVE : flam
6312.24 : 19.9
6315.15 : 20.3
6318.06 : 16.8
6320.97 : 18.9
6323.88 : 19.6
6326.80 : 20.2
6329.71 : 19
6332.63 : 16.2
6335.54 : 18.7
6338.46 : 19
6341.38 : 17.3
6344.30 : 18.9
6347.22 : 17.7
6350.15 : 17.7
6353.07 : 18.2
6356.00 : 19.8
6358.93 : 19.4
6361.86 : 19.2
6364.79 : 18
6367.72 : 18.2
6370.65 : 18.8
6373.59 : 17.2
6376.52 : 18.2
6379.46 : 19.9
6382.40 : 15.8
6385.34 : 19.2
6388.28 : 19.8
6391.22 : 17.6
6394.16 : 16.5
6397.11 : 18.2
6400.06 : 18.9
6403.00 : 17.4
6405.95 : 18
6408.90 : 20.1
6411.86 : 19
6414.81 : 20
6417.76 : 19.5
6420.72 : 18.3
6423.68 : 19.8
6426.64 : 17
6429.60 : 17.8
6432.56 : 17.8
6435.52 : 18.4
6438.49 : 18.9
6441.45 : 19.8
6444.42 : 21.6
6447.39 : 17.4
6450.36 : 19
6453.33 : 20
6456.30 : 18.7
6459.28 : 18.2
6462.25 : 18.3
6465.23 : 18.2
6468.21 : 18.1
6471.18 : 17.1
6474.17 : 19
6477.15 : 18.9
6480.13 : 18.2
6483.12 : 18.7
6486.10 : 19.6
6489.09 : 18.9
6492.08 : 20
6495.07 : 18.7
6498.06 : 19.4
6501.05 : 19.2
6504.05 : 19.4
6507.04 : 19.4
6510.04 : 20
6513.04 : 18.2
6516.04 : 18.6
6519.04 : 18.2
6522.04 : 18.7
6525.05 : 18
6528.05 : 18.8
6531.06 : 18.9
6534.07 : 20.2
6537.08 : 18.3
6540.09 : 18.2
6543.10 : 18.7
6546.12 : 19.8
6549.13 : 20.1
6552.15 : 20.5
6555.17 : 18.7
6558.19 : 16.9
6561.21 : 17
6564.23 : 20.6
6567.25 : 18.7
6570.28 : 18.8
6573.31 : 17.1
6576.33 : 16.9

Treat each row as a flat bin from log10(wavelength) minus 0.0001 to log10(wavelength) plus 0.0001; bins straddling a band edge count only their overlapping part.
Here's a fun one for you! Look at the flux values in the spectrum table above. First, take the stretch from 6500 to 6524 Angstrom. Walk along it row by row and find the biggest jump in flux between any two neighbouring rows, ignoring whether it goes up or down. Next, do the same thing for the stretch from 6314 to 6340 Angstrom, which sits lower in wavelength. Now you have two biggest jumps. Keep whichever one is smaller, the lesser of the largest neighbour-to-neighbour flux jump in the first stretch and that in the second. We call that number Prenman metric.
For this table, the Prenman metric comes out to 1.8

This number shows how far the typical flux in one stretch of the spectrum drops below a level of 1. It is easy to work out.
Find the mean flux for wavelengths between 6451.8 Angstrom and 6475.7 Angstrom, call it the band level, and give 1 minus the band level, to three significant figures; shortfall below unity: -17.5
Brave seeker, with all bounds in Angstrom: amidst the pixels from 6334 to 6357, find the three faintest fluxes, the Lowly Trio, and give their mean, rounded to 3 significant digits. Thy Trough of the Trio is 17.6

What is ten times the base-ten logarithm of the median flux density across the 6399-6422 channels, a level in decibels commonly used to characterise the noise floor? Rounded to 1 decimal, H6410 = 12.8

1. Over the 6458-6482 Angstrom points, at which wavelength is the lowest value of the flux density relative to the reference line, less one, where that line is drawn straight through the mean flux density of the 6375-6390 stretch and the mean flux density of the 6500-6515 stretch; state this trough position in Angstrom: 6471.18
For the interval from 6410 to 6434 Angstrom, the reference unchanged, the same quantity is 6426.64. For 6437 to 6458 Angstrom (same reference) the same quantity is 6447.39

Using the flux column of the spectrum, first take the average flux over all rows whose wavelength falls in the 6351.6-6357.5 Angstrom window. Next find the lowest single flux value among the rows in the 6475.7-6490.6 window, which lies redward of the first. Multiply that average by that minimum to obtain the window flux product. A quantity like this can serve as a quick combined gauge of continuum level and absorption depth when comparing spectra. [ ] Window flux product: 346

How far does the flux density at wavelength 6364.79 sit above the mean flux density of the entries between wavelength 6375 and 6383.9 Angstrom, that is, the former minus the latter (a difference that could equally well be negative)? 0.03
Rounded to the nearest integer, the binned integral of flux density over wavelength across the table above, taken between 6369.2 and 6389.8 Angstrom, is 379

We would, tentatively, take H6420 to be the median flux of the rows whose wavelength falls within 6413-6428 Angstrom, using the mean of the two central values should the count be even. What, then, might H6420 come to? 19.5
